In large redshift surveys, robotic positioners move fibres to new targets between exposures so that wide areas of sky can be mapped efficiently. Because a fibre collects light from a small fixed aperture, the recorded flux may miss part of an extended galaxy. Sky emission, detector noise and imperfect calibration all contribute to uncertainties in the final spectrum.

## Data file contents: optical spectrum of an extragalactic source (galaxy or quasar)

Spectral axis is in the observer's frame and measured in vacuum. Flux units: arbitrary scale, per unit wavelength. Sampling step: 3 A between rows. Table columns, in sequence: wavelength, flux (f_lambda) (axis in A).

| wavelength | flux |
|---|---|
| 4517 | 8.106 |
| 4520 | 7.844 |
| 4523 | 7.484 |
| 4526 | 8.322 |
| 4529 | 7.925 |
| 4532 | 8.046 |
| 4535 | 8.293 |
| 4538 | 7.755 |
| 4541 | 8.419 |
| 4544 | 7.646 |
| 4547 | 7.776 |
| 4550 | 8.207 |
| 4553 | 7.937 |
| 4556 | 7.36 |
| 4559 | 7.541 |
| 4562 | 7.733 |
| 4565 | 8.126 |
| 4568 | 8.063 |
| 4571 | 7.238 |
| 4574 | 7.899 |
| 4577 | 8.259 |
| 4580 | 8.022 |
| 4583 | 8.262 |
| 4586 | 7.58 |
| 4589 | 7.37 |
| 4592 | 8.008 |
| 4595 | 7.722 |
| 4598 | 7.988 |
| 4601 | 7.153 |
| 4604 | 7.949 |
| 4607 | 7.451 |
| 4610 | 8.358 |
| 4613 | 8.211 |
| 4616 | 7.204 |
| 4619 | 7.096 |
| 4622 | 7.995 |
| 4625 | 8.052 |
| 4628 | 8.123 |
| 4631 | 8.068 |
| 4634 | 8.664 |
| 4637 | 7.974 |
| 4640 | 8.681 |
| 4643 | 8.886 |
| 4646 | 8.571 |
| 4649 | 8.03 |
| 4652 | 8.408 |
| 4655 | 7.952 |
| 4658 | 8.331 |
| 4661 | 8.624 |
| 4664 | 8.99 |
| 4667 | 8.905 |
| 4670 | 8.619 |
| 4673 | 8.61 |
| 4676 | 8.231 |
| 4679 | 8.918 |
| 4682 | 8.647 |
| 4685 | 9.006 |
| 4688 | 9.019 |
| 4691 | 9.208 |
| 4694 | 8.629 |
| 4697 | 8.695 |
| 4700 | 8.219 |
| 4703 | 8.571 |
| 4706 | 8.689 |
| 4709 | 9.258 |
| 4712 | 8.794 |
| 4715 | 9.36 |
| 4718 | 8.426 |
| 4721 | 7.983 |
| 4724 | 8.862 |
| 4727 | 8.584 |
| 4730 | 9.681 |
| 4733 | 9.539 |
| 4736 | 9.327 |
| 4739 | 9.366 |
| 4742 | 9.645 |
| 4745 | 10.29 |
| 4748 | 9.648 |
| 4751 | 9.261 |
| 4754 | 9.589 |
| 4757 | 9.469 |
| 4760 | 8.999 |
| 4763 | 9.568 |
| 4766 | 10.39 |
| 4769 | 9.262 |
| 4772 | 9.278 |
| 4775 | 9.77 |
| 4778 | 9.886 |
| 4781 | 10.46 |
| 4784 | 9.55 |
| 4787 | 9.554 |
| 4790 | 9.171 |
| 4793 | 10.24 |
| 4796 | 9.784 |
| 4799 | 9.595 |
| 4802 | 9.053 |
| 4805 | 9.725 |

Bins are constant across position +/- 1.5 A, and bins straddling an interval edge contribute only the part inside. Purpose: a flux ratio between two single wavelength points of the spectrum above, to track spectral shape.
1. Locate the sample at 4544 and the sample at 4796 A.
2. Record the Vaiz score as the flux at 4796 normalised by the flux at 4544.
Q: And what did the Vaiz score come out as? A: 1.28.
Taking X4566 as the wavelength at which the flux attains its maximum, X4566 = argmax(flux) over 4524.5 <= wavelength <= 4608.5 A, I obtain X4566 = 4541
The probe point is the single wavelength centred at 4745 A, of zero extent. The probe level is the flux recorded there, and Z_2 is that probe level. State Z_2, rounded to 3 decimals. 10.290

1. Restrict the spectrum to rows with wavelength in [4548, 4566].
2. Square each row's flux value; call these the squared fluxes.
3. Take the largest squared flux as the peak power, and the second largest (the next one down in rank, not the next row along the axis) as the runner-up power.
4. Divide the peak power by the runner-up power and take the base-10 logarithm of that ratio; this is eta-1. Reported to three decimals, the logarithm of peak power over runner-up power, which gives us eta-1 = 0.009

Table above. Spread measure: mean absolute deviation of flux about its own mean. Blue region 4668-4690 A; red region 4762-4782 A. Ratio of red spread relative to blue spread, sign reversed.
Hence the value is -1.71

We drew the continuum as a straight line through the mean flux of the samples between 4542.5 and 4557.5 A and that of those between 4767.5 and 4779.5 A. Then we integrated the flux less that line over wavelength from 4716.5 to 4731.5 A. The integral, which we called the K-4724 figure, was -7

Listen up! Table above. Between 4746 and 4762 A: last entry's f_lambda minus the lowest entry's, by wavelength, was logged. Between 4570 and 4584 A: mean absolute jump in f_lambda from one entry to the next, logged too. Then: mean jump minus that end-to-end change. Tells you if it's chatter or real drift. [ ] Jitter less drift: 1.0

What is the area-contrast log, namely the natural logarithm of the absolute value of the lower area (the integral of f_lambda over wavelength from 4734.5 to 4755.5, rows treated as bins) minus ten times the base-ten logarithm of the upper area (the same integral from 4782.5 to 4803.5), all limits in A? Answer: 5.18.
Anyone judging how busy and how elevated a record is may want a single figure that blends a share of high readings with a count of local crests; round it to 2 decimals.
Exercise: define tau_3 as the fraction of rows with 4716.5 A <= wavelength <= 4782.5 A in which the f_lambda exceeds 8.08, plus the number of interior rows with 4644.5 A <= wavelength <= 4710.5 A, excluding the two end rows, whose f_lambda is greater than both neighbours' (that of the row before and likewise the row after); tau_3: 5.95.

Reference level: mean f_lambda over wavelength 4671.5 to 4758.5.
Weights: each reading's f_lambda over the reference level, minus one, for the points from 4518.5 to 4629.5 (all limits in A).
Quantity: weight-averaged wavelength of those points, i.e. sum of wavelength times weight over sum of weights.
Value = 4575.5 A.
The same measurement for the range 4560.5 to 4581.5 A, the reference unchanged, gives 4570.6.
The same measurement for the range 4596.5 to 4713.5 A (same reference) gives 4634.8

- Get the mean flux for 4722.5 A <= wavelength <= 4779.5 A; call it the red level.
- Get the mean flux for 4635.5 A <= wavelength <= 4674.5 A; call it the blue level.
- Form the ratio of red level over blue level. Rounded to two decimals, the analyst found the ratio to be 1.12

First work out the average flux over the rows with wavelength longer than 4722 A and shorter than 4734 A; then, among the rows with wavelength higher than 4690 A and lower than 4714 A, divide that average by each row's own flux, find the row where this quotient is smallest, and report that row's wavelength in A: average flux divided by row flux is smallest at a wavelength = 4709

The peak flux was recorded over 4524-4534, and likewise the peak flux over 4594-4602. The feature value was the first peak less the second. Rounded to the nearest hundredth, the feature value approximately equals 0.33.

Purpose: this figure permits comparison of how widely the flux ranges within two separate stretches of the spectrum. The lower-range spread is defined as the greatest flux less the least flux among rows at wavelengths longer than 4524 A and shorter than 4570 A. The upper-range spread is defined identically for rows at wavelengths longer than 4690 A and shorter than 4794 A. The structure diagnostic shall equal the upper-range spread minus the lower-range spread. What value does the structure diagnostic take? 1.4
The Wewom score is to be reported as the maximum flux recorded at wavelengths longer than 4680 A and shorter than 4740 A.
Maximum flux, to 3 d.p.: 9.681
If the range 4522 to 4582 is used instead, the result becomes 8.419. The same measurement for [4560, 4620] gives 8.358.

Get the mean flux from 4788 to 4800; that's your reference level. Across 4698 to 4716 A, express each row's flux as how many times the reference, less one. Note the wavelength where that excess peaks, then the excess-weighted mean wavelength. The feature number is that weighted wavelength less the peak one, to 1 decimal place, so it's -9.5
